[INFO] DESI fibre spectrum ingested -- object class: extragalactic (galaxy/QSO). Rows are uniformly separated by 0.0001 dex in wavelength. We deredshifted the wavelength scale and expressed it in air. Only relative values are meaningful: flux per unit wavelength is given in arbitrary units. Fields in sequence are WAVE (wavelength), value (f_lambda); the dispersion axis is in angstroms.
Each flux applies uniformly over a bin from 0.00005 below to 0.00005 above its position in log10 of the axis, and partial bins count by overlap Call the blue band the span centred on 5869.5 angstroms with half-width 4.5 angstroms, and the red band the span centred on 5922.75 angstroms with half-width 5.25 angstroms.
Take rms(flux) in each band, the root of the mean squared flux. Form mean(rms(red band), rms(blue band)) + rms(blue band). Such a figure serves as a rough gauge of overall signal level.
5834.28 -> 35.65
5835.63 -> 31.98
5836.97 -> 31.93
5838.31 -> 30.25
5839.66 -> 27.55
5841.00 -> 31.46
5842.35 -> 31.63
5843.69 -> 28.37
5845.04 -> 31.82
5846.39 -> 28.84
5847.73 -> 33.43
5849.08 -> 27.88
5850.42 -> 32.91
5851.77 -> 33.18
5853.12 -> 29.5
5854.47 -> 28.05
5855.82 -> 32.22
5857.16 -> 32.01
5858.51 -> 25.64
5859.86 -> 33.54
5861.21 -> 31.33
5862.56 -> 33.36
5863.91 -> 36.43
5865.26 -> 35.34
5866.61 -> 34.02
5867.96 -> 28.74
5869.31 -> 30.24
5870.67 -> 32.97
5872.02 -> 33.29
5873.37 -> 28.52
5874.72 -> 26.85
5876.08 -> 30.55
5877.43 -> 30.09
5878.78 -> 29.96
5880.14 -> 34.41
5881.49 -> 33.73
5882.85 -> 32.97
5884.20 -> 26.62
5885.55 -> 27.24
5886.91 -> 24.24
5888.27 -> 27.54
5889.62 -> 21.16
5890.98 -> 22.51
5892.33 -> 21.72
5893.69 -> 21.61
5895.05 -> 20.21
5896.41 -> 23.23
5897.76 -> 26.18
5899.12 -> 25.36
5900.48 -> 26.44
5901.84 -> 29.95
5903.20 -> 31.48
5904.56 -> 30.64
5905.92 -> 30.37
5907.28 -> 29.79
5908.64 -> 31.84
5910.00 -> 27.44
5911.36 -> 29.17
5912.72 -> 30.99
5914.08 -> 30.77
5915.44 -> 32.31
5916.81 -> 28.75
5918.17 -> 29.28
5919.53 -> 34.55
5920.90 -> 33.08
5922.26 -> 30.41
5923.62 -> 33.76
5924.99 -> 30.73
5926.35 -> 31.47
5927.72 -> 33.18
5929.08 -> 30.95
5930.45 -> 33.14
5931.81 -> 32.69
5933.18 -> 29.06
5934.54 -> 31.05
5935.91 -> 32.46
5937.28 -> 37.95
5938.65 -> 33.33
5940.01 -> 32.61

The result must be 64.0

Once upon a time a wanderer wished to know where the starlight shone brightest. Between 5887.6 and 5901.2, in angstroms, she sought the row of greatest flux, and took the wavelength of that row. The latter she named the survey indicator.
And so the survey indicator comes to 5888.27 angstroms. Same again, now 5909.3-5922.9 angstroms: 5919.53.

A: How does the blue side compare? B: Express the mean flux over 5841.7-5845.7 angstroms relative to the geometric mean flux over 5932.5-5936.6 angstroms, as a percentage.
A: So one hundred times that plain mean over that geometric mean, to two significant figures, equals 99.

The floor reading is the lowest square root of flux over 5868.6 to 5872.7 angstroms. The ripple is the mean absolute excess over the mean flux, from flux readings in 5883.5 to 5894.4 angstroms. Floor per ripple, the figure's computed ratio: 2.4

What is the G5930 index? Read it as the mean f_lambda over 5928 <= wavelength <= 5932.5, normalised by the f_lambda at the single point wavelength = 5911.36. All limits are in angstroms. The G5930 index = 1.11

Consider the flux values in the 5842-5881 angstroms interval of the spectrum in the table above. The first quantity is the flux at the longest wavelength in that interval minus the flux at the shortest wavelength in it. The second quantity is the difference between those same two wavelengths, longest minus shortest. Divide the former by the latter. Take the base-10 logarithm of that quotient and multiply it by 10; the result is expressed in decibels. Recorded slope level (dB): -11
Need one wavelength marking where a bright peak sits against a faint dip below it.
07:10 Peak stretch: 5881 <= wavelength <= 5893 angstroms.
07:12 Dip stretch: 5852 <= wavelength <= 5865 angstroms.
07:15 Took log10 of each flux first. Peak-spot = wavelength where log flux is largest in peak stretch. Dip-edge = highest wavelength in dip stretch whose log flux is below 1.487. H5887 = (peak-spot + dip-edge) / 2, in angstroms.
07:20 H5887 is 5870.0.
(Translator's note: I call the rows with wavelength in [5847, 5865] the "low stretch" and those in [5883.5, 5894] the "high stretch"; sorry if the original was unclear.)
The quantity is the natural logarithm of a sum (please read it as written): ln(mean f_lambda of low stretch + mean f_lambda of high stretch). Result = 4.02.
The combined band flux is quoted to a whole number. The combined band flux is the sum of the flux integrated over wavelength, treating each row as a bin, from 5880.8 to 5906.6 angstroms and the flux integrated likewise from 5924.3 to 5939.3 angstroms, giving 1169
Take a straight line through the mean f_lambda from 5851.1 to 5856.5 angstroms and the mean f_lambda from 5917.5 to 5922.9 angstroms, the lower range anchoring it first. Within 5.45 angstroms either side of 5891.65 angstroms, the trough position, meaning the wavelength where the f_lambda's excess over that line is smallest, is 5895.05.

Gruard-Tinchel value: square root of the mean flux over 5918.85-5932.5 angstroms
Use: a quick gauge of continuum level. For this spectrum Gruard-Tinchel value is 5.69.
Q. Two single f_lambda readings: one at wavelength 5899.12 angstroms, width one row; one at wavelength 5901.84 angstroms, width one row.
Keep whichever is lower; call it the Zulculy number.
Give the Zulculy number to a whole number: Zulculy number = 25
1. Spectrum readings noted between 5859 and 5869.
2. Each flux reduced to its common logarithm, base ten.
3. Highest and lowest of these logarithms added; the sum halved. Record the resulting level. 1.51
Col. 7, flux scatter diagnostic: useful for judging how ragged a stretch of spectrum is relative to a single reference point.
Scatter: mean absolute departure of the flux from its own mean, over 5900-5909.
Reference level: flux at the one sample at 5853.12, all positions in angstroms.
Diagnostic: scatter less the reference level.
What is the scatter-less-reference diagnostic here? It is -28.3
